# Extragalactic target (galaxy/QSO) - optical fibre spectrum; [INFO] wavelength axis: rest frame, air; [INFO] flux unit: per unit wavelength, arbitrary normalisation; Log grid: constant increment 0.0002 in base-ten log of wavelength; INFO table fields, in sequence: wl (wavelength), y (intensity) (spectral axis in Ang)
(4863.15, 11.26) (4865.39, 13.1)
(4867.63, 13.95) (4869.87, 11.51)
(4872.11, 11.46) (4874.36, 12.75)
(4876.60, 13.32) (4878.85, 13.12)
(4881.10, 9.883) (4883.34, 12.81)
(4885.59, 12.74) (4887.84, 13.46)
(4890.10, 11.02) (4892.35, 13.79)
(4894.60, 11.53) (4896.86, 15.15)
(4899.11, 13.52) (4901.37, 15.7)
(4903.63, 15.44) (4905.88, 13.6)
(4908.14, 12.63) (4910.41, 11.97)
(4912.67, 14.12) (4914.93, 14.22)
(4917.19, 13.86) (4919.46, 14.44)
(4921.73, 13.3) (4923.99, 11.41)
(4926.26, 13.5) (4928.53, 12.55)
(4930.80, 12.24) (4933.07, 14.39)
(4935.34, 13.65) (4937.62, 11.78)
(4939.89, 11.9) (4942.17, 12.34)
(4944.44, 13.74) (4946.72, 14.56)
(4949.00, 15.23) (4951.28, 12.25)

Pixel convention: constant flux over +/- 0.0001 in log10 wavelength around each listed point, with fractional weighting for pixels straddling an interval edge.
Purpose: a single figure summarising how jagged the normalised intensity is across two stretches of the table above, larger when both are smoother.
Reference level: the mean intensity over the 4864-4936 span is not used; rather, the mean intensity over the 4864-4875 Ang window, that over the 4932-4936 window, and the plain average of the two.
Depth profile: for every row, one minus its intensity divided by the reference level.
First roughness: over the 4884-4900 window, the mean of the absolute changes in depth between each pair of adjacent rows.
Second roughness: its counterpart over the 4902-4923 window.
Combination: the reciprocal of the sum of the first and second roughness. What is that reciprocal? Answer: 4.1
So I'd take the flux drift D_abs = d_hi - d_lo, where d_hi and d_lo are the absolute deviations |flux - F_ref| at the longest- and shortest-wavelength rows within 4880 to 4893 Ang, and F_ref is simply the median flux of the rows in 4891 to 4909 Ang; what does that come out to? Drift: -3.7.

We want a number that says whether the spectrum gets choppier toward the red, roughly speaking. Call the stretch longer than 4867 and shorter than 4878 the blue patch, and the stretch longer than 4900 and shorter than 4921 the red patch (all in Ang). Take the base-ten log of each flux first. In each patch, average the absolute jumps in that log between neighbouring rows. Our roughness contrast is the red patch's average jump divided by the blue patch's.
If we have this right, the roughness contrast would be 0.74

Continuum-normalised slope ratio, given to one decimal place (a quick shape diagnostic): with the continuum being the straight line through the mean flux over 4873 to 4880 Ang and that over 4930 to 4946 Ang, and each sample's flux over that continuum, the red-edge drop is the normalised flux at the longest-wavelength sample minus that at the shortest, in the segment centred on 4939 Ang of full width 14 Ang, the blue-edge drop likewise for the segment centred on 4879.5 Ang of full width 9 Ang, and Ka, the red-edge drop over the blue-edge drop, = 1.3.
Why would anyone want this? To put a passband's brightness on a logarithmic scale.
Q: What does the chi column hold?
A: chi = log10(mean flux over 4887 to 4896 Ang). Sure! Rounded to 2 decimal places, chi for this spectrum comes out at 1.10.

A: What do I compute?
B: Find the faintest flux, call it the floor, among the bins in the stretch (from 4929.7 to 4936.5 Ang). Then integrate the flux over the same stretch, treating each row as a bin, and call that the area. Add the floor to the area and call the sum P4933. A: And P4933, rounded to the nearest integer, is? 104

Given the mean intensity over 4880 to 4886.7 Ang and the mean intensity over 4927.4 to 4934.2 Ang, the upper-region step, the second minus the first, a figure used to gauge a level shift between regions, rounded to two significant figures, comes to 1.2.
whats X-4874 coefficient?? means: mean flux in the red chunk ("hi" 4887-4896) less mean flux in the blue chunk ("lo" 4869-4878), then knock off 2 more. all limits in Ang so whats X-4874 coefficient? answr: -1.8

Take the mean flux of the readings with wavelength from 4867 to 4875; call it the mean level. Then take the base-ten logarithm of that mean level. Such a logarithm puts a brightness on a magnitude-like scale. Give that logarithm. 1.09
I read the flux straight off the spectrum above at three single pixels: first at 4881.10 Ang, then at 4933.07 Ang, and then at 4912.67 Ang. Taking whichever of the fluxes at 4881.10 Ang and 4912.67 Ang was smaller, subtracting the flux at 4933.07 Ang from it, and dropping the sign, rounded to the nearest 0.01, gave 4.51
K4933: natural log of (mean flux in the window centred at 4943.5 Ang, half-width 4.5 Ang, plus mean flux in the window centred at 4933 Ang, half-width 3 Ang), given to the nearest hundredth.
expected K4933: 3.28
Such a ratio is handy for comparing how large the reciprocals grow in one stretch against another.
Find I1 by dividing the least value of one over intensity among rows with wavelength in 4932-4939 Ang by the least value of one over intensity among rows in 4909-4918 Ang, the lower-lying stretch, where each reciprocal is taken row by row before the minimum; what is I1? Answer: 0.99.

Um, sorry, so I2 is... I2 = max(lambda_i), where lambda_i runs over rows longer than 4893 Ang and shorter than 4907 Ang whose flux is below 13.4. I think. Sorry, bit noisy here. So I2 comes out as 4894.60 Ang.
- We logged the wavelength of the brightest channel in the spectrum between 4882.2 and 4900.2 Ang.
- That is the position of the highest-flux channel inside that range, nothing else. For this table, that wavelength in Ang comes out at 4896.86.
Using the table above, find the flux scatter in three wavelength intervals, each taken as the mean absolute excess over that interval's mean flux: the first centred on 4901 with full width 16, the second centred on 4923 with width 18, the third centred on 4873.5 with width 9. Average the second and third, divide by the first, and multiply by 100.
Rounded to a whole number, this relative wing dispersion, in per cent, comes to 63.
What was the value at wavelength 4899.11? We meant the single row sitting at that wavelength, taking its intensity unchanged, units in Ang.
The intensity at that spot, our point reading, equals 13.52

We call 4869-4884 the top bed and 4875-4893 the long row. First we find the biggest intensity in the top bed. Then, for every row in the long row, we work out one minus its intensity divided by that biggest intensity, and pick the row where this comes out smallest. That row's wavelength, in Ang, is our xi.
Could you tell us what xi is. 4892.35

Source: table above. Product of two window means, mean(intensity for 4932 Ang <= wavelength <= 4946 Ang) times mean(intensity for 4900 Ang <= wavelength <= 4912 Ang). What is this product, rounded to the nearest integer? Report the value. 180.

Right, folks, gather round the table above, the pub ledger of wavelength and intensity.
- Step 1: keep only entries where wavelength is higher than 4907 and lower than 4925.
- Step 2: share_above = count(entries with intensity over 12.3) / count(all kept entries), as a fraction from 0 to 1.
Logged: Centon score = 0.75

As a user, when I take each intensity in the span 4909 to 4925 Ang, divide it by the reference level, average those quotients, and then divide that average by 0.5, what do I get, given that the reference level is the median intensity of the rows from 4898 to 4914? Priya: 1.96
